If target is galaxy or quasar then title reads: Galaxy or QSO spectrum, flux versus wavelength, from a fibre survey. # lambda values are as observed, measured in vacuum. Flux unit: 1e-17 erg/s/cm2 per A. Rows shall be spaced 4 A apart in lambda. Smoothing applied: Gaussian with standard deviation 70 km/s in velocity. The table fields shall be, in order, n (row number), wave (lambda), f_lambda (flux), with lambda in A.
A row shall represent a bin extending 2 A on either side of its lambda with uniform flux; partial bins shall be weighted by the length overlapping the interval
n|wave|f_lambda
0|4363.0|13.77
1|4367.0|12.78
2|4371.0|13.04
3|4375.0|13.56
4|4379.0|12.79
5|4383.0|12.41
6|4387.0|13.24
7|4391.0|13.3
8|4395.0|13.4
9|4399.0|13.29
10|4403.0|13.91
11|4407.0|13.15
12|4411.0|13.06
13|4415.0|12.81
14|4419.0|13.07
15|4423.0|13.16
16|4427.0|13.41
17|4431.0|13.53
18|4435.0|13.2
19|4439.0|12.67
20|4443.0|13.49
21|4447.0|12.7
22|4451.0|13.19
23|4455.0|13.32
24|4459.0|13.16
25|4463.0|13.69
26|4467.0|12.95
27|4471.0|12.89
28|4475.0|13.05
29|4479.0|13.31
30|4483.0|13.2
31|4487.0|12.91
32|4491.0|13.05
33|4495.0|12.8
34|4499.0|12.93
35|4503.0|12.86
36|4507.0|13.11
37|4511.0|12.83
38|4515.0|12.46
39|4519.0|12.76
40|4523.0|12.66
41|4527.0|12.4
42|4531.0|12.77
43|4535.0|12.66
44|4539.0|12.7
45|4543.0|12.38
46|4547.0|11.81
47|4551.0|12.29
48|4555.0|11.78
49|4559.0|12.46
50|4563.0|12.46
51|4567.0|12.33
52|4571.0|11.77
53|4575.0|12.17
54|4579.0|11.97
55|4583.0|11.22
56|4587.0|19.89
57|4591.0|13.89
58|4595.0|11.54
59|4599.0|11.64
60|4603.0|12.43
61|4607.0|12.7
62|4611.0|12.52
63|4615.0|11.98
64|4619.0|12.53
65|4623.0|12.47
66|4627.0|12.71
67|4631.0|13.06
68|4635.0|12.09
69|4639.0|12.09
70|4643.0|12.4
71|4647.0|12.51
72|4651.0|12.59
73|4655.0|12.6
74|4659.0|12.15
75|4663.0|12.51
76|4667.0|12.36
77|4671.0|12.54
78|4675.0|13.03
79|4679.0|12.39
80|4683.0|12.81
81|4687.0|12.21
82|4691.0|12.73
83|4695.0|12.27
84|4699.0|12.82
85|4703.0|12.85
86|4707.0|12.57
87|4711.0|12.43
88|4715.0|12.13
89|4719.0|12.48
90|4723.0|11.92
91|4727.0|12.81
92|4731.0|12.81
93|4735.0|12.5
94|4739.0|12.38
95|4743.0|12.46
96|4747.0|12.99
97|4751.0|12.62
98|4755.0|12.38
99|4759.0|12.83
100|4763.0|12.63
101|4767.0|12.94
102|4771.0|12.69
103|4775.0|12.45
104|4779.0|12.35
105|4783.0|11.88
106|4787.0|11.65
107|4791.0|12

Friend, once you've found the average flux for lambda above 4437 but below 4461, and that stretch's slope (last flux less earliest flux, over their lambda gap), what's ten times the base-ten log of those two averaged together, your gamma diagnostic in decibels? 8.17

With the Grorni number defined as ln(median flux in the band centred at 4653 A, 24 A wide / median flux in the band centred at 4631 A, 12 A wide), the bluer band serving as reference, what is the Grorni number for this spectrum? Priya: -0.02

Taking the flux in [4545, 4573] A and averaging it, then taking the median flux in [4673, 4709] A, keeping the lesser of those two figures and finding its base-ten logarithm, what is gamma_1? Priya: 1.08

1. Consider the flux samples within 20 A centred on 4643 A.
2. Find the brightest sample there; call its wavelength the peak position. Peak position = 4651.0 A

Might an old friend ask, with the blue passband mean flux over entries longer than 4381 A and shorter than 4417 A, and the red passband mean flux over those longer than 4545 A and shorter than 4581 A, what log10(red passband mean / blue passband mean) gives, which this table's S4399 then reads -0.036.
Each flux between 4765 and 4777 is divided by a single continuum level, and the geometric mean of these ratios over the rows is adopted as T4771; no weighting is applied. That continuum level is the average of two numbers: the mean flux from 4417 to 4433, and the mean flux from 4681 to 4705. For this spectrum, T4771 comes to 0.98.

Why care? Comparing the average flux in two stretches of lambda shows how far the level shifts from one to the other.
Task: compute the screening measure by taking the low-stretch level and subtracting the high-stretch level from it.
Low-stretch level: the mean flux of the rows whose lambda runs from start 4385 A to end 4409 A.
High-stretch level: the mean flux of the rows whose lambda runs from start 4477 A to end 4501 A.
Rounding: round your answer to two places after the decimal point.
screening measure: 0.35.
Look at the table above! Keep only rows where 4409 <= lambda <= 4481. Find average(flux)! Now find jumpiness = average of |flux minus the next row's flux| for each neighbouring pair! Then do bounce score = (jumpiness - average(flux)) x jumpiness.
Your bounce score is -4.49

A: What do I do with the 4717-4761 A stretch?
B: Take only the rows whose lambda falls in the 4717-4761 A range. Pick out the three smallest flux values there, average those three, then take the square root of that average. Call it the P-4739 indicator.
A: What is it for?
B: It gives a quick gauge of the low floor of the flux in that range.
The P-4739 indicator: 3.50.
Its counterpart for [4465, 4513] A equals 3.58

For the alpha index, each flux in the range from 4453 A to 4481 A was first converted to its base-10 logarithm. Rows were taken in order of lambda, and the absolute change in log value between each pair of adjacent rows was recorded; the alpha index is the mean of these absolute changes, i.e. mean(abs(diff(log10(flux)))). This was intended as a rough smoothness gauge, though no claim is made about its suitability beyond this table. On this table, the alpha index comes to 0.010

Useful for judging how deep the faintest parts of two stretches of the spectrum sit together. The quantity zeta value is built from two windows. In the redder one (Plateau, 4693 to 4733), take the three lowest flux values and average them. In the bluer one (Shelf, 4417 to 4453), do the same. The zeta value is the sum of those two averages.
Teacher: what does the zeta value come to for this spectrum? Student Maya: 24.9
